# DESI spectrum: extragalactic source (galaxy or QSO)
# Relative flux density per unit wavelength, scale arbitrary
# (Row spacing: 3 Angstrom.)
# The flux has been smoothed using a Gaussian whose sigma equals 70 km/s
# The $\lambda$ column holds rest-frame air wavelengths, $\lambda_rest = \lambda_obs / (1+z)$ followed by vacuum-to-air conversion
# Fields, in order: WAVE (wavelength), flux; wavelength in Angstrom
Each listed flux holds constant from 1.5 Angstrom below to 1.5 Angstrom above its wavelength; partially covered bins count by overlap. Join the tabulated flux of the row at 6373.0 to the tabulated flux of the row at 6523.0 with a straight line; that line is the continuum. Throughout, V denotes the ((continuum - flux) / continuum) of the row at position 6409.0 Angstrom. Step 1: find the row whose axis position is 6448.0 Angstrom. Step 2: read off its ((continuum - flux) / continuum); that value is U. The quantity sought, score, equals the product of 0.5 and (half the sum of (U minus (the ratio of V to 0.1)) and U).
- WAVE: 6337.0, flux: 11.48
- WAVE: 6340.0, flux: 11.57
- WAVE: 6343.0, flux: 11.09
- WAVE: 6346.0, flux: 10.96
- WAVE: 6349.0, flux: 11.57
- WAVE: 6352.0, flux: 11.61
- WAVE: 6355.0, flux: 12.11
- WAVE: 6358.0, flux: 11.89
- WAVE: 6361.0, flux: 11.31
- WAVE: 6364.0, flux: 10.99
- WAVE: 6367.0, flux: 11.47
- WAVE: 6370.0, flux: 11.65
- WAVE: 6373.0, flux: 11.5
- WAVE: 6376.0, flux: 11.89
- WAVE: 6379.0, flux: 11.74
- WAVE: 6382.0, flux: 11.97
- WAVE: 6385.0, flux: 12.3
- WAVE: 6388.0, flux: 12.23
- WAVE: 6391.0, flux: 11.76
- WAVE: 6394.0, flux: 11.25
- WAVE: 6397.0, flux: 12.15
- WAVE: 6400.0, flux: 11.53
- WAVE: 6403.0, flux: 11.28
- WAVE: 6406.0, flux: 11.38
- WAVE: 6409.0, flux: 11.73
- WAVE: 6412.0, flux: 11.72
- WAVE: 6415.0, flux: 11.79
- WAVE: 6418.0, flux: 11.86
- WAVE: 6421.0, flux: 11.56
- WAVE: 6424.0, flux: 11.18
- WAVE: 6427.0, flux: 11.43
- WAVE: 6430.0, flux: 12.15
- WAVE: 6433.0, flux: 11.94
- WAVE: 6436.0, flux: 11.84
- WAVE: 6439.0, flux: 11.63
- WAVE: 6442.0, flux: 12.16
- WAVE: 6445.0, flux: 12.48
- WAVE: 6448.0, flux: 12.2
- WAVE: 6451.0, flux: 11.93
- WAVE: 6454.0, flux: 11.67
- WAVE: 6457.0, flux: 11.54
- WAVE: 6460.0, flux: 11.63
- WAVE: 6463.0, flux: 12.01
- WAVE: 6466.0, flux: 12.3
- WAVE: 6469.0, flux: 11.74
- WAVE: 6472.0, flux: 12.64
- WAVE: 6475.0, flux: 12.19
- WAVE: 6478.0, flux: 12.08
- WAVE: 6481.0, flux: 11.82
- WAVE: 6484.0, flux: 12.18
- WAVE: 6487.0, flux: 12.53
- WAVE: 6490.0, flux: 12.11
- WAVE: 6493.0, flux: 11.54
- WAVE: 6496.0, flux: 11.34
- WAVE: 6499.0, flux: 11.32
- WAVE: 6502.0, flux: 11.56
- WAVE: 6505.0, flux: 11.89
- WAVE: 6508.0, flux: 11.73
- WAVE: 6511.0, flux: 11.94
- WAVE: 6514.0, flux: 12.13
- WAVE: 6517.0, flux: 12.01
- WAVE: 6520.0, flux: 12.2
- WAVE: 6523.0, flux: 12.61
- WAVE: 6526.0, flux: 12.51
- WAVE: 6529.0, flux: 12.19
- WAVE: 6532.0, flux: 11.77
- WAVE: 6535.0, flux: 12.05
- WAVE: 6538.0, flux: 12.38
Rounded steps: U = -0.01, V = 0.003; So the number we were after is -0.01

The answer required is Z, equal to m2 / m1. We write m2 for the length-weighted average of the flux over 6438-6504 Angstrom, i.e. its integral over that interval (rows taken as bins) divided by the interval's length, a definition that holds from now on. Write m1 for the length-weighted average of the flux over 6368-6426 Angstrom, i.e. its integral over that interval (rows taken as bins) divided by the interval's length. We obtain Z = 1.020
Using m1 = 11.7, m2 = 11.9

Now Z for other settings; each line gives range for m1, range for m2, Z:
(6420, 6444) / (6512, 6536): 1.036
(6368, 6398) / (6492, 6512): 0.981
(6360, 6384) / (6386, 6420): 1.010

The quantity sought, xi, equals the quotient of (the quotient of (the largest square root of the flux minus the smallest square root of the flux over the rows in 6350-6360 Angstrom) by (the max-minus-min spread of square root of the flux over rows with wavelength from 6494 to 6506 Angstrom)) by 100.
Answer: 0.0087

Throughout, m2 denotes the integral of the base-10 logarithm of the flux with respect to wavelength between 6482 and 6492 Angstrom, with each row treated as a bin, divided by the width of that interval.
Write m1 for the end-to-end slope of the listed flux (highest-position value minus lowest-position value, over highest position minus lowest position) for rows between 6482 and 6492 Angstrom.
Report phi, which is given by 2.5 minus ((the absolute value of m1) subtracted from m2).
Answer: 1.42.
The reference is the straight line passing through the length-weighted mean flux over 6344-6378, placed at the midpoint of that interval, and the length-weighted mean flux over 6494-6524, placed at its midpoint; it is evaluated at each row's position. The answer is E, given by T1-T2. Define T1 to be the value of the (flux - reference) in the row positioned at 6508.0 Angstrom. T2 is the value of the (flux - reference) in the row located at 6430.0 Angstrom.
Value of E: -0.6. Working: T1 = -0.1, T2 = 0.46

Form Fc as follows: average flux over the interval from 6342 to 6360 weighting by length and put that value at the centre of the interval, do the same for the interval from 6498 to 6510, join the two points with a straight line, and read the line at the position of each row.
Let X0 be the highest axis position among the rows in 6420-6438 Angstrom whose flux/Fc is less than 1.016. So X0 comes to 6427.0 Angstrom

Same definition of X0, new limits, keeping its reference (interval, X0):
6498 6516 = 6508.0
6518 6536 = 6532.0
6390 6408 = 6406.0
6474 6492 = 6481.0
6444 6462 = 6460.0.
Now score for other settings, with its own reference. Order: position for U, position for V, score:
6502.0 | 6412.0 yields 0.02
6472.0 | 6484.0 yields -0.05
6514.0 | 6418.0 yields 0.02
